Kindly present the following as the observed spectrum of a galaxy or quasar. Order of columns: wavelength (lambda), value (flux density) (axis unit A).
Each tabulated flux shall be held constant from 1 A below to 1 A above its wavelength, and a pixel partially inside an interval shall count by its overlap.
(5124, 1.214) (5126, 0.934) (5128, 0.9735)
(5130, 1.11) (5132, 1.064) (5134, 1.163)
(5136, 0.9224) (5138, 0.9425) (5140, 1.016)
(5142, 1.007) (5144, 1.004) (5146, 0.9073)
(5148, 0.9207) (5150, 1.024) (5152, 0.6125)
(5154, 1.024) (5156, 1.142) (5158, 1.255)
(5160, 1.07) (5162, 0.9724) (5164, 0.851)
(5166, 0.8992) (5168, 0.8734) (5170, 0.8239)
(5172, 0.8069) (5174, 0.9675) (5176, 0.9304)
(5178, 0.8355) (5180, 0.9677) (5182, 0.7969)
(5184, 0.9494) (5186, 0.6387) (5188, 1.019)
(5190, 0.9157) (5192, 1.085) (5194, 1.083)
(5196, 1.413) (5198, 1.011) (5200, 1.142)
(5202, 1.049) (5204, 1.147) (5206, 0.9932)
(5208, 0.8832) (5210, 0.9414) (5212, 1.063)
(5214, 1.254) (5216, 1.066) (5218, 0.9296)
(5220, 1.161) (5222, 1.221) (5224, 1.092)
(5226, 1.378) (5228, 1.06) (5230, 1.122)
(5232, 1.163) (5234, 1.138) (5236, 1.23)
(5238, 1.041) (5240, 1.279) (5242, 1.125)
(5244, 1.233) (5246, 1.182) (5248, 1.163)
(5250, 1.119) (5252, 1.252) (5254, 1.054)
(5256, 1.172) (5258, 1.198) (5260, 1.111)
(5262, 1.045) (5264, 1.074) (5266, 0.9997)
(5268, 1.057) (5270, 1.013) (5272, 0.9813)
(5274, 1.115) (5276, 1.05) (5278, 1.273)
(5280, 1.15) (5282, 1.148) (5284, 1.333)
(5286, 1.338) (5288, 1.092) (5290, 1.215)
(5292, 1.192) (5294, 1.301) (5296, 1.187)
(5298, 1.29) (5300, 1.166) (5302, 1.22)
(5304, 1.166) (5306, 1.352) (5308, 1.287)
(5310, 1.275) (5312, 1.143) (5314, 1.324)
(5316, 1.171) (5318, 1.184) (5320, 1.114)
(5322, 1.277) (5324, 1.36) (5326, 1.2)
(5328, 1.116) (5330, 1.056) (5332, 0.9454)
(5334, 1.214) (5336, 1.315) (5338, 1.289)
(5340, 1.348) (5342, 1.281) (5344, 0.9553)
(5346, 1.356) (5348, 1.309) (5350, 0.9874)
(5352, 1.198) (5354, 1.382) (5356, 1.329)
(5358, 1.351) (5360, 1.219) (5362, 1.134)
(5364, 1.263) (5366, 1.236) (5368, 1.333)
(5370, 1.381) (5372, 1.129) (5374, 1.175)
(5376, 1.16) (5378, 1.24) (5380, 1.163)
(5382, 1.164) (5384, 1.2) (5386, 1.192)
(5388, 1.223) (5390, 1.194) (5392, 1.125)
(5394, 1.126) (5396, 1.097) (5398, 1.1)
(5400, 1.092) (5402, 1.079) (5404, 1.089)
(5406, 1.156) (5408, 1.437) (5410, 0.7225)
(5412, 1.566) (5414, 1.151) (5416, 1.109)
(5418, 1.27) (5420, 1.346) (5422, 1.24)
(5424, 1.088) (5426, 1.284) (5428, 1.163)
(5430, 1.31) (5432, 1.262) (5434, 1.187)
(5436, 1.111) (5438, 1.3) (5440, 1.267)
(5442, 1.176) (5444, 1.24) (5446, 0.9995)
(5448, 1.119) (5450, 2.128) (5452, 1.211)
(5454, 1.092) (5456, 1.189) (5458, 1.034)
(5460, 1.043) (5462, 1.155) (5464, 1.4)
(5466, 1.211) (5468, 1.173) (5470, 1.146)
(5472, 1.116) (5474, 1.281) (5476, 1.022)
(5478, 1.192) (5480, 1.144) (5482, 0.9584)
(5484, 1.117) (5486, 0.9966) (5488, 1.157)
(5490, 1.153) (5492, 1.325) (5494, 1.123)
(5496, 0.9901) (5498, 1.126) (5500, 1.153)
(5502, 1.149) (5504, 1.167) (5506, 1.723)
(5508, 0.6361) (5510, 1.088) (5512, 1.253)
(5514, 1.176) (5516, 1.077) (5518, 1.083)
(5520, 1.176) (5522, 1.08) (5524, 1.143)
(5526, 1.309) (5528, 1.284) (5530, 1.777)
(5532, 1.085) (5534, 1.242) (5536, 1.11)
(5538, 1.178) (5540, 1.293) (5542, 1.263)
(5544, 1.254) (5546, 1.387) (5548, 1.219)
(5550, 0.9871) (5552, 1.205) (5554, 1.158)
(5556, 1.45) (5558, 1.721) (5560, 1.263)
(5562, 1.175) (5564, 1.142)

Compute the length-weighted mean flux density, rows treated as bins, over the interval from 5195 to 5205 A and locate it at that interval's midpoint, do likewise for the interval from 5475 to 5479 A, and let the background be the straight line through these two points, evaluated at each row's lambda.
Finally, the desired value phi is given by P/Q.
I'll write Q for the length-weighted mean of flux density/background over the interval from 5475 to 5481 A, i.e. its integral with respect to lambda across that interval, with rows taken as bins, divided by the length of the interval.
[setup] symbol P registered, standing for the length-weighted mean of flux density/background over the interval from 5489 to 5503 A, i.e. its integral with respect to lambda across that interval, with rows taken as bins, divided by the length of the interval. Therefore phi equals 1.03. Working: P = 1.04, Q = 1.01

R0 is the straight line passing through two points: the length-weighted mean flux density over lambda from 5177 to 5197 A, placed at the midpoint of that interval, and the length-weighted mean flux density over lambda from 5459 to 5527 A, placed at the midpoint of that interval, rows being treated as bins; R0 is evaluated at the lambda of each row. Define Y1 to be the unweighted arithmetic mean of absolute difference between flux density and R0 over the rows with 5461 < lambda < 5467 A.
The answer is 0.12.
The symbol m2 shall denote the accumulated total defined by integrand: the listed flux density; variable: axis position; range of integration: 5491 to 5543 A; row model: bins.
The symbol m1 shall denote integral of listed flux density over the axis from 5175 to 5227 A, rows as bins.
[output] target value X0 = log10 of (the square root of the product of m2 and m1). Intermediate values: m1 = 53.9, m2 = 62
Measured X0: 1.76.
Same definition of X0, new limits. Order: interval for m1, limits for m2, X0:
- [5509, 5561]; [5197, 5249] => 1.79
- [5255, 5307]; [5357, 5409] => 1.79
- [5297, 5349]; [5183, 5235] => 1.77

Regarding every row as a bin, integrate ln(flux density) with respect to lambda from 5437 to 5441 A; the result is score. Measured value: 1.0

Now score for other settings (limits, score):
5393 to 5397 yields 0.4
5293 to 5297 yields 0.9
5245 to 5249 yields 0.6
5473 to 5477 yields 0.5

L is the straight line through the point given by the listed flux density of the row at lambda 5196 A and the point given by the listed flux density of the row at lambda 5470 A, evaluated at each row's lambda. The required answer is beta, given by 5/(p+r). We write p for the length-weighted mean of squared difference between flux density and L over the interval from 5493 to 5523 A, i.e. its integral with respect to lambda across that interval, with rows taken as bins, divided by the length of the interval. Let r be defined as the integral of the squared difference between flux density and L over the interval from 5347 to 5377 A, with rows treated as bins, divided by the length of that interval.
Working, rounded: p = 0.0437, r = 0.012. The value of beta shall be 90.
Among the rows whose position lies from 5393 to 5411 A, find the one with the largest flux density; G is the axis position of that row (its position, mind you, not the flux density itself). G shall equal 5408 A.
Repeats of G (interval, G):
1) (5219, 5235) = 5226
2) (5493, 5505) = 5504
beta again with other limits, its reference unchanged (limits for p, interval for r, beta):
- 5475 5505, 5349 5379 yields 247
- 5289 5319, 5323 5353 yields 135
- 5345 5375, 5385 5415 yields 108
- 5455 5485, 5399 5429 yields 108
